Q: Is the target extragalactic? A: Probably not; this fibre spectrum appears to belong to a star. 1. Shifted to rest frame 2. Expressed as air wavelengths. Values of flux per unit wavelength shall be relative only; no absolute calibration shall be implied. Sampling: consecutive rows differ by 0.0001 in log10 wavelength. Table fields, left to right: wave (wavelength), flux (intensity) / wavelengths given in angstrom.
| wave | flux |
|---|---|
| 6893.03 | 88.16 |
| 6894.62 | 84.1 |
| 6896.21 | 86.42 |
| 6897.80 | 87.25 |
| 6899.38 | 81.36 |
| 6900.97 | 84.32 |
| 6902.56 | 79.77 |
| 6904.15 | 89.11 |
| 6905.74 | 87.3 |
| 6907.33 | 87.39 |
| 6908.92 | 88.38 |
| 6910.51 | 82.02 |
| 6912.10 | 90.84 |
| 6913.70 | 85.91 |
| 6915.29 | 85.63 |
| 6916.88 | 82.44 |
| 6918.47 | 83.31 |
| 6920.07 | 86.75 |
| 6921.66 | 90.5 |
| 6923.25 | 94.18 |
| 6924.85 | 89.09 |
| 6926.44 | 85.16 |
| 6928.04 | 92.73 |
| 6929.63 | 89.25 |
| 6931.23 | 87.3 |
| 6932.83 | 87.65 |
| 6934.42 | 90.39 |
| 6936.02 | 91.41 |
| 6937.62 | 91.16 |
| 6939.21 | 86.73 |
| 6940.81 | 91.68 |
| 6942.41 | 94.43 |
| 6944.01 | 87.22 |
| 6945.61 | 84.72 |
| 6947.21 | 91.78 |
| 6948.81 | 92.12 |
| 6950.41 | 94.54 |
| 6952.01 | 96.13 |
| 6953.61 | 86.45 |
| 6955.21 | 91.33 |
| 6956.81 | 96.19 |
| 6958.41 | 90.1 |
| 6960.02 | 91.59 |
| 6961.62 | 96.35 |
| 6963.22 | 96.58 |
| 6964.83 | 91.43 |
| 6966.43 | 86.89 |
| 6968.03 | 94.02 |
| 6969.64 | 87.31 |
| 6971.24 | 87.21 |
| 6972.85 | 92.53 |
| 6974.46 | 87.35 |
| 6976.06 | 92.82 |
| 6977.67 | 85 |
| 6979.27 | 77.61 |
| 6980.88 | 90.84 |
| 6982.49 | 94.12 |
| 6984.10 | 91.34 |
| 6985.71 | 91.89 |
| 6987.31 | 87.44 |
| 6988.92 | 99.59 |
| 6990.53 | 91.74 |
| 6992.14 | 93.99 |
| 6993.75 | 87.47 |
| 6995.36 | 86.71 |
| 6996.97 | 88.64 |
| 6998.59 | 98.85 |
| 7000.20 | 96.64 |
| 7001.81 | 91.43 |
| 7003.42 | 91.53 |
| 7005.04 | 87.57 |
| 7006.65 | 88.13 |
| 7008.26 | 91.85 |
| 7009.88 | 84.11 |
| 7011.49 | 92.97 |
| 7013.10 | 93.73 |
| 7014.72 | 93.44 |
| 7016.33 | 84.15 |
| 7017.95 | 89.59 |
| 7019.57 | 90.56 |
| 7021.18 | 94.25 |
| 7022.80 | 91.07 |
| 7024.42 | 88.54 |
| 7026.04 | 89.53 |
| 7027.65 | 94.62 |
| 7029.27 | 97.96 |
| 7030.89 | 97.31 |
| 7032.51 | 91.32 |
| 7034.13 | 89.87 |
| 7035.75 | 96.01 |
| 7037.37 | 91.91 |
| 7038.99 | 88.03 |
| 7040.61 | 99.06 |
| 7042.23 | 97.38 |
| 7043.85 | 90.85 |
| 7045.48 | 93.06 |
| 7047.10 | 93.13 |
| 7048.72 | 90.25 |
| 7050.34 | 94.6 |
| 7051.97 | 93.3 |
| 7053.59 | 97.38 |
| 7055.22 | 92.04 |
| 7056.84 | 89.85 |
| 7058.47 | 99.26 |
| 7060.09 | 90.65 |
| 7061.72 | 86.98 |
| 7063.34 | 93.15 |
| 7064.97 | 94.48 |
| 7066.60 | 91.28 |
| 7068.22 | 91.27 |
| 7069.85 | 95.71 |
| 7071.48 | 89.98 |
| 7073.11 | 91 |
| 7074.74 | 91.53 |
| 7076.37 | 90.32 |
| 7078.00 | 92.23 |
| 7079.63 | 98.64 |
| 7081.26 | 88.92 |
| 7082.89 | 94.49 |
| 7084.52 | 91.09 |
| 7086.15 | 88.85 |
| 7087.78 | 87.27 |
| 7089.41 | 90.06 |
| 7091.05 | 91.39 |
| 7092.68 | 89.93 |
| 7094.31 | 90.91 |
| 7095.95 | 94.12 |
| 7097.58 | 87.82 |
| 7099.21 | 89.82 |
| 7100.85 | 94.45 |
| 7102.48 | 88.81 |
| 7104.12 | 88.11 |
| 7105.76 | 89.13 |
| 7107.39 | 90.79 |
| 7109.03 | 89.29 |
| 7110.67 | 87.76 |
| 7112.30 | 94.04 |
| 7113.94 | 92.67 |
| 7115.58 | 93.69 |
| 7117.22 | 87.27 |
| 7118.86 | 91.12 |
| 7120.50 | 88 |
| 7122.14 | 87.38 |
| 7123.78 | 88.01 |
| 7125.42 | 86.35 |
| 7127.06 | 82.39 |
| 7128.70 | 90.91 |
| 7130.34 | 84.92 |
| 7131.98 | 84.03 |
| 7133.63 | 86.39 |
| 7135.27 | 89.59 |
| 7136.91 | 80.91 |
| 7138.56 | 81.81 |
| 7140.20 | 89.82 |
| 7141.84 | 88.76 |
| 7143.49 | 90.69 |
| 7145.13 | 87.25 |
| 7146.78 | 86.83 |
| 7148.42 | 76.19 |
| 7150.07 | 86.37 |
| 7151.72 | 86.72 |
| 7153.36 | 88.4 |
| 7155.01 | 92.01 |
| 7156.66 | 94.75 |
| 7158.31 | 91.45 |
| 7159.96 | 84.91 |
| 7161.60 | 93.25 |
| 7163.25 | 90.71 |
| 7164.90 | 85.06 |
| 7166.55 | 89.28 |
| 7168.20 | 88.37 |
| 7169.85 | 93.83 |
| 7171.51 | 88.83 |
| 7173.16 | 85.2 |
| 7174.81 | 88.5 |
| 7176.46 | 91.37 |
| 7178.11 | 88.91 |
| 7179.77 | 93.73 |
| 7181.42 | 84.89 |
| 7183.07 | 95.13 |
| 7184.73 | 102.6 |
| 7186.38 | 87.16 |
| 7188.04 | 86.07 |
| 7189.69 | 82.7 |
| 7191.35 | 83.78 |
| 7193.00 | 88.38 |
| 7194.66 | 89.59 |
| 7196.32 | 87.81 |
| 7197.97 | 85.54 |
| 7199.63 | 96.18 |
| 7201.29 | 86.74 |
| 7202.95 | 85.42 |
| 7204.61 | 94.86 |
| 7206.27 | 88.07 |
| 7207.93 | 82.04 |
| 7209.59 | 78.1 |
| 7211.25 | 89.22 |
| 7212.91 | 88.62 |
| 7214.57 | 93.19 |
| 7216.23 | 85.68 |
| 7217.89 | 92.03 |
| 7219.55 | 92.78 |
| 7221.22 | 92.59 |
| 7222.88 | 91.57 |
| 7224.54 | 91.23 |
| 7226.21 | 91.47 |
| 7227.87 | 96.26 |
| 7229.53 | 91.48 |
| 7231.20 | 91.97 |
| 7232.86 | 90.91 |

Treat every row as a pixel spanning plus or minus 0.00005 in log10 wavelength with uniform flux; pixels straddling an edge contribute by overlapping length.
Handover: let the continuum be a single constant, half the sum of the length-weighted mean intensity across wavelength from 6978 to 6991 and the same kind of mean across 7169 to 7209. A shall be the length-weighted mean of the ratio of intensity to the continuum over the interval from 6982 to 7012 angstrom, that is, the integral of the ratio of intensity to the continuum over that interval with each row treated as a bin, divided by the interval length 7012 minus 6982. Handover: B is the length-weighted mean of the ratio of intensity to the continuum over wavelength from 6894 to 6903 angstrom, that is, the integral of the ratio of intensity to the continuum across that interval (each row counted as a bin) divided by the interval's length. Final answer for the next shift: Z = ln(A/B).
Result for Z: 0.08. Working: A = 1.02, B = 0.94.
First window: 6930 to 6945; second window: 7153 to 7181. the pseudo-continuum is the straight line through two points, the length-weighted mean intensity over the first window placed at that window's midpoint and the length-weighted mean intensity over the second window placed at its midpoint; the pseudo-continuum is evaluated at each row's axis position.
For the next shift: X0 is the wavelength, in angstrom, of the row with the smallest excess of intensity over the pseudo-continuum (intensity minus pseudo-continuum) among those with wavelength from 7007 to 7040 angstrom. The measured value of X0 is 7009.88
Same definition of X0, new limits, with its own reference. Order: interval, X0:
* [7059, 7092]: 7061.72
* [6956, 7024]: 6979.27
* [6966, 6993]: 6979.27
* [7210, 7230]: 7216.23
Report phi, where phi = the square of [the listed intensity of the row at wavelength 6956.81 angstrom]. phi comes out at 9253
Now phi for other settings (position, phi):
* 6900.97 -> 7110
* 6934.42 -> 8170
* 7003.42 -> 8378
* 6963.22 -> 9328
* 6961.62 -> 9283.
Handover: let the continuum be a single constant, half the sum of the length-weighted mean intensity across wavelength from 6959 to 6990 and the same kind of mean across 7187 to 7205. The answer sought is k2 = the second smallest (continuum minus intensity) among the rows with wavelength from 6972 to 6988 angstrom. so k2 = -4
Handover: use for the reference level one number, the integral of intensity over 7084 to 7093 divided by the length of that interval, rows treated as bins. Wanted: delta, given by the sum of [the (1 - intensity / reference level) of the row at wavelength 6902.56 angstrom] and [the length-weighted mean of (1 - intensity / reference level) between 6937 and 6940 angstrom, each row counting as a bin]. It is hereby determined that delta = 0.12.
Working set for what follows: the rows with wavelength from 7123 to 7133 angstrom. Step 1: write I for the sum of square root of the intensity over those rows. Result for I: 55.7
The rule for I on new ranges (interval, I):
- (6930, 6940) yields 56.6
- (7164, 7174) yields 56.4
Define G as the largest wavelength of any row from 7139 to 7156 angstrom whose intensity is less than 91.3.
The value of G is 7153.36 angstrom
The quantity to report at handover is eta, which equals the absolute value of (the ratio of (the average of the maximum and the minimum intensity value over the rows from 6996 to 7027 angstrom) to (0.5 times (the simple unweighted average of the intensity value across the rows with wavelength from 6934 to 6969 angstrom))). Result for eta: 2.00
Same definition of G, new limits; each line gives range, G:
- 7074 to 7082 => 7081.26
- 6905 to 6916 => 6915.29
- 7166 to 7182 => 7181.42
